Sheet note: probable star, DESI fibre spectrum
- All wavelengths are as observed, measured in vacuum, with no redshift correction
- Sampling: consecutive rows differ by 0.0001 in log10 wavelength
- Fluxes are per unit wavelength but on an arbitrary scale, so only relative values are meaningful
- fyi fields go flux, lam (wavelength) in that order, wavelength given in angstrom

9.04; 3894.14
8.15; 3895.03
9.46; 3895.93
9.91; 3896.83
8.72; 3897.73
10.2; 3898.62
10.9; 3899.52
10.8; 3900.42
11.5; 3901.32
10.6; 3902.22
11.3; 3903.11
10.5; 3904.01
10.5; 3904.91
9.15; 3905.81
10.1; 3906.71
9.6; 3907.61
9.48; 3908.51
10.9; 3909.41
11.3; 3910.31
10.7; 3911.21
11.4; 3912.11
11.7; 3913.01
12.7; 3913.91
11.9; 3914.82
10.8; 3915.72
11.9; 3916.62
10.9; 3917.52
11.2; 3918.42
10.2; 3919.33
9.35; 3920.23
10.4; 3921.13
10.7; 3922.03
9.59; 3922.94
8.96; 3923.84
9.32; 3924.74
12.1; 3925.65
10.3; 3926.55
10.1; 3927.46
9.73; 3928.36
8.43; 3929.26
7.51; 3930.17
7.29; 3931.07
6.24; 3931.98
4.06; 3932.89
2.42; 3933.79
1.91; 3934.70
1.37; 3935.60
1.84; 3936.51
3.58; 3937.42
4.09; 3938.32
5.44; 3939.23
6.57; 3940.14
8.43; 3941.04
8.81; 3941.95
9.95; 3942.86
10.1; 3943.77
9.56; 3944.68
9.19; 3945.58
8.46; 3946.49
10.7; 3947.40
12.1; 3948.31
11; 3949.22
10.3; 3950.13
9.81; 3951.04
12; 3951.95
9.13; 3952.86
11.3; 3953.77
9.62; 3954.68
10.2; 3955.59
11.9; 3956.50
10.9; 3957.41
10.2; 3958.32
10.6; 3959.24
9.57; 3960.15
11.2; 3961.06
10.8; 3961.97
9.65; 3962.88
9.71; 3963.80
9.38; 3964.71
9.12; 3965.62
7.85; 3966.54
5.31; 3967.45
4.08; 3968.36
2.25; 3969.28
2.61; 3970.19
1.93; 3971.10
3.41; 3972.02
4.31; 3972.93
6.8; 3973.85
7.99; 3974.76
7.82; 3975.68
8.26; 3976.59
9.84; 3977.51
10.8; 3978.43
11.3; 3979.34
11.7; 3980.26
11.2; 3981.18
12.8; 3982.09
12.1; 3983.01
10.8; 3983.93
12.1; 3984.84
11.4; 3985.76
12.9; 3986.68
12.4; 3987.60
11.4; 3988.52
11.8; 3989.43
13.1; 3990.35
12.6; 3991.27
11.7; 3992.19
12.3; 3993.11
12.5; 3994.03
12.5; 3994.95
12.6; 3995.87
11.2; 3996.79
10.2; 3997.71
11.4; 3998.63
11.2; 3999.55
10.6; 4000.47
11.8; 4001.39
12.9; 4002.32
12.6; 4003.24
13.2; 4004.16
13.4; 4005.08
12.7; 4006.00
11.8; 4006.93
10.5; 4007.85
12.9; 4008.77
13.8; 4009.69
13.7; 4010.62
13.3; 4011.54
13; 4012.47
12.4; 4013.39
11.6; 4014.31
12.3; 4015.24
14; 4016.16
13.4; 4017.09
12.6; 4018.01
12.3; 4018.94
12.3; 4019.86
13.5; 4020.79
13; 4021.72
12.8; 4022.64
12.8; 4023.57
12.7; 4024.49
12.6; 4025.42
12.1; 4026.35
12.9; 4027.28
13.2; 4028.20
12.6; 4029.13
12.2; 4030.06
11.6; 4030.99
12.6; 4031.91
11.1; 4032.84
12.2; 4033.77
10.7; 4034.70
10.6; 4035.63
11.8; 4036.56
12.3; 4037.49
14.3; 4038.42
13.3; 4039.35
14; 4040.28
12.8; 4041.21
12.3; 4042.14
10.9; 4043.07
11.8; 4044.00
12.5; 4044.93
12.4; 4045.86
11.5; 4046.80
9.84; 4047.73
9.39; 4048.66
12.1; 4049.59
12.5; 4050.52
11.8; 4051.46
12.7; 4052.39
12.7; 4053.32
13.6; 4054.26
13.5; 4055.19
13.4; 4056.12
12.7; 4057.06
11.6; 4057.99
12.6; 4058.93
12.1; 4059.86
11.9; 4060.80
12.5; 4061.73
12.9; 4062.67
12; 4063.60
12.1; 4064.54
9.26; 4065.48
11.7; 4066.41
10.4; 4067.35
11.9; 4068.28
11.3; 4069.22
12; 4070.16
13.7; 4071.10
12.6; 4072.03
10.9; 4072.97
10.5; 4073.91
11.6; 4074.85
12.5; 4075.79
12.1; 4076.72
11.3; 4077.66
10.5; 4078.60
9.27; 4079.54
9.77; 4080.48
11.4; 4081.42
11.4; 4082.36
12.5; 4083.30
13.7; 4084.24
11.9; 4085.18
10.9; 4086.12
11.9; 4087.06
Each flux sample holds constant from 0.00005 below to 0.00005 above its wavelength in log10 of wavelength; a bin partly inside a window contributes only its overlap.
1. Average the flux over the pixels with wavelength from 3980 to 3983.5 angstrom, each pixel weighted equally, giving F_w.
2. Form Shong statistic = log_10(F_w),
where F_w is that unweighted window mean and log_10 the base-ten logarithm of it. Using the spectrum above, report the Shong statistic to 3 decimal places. 1.077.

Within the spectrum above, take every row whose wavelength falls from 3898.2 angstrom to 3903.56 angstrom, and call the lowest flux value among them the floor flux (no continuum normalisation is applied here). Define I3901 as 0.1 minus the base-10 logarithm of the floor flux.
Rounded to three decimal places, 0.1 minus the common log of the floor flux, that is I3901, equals -0.909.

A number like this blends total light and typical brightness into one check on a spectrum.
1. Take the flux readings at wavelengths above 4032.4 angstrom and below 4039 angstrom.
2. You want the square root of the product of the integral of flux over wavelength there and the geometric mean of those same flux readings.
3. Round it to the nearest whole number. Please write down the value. 30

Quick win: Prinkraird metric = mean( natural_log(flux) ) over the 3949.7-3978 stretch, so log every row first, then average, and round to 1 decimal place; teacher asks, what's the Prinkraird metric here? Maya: 2.0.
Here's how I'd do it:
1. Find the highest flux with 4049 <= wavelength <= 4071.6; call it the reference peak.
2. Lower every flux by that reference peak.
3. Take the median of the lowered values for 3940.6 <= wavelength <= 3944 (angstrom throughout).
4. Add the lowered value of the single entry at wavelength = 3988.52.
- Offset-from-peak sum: -6.6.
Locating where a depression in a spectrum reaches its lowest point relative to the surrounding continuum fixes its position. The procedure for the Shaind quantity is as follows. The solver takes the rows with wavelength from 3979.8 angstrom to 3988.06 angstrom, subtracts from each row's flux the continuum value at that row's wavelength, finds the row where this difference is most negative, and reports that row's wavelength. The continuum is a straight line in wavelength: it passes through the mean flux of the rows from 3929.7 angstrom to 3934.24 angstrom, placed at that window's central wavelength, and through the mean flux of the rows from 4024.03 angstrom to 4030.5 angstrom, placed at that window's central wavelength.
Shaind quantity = 3983.93 angstrom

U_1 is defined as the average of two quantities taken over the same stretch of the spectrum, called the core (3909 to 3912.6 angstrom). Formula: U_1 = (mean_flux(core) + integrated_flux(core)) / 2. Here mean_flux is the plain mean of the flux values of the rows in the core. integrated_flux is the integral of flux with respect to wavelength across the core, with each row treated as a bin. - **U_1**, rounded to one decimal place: 25.5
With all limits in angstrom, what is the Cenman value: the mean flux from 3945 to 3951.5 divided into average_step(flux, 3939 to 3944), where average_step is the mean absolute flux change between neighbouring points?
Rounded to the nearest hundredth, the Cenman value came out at 0.09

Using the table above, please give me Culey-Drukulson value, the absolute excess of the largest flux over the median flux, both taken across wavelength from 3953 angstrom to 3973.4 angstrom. 2.3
